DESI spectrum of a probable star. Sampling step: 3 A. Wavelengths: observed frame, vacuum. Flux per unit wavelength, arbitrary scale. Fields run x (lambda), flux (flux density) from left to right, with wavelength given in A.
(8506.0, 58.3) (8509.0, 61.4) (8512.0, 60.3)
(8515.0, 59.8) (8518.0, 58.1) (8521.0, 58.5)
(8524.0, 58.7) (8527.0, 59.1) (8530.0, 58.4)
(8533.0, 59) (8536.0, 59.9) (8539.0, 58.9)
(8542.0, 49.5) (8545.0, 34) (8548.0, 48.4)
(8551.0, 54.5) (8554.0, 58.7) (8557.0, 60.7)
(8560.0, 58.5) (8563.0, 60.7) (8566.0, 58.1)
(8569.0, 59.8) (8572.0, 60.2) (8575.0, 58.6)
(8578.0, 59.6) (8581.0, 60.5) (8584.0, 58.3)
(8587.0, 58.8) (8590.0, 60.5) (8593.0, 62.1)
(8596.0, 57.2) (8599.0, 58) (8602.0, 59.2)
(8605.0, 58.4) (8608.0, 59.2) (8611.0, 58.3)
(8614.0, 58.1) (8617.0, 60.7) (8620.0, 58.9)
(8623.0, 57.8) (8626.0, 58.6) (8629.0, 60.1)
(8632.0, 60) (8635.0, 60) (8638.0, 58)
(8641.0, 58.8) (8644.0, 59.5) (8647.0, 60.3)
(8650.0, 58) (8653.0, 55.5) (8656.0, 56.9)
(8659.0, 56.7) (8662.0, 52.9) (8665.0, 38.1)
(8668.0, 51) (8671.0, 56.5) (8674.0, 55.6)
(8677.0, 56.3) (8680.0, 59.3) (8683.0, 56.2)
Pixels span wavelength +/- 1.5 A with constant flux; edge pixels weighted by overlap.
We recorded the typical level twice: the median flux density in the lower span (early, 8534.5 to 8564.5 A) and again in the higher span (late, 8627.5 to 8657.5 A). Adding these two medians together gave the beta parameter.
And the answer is 118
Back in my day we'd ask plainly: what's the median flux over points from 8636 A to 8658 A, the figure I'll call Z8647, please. 58.0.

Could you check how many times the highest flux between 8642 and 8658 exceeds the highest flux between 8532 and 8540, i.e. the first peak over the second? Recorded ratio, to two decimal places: 1.01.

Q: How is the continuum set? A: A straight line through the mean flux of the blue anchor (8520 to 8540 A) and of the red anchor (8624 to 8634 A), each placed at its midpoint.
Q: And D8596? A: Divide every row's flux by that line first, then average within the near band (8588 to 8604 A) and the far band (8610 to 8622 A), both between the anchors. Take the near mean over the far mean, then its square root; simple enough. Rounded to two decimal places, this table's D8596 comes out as 1.00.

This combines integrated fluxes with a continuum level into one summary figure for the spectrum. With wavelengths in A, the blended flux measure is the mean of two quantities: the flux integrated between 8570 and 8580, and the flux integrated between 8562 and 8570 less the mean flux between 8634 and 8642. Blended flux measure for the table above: 506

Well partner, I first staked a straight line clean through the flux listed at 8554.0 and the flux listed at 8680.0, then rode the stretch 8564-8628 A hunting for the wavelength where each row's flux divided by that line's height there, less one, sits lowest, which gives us 8596.0 A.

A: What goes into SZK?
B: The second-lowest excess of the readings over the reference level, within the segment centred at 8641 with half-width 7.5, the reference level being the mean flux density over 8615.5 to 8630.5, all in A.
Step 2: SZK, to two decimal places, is -0.42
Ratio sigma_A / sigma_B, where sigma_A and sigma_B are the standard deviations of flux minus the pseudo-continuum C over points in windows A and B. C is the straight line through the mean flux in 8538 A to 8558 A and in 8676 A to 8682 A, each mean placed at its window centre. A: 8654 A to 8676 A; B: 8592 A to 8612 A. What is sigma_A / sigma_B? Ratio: 4.0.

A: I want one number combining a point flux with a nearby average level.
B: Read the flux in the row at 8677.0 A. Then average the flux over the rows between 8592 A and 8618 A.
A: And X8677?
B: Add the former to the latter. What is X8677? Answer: 115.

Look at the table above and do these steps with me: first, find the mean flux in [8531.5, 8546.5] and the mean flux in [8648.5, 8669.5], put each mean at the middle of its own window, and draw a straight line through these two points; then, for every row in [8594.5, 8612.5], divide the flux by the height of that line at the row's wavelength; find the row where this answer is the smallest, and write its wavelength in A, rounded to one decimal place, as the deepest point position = 8596.0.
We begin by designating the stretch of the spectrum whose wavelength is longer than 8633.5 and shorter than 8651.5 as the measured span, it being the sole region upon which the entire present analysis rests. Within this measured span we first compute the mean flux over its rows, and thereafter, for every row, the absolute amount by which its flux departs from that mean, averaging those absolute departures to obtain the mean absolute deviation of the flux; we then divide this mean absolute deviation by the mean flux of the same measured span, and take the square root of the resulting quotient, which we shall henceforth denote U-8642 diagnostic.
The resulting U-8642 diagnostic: 0.119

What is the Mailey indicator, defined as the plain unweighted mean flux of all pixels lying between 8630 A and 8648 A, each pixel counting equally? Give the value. 59.4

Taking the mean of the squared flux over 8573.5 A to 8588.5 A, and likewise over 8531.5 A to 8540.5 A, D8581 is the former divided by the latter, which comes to 1.0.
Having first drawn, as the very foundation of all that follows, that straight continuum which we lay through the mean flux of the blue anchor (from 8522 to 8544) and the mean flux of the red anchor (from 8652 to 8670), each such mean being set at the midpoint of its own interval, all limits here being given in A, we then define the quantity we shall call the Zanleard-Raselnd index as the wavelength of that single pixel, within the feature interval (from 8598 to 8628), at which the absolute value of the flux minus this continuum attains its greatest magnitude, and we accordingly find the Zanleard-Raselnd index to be 8617.0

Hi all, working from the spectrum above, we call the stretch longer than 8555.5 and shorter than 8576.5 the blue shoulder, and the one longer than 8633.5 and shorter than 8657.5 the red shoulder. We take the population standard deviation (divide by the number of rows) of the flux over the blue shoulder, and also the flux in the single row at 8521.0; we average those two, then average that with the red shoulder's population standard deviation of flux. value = 15.6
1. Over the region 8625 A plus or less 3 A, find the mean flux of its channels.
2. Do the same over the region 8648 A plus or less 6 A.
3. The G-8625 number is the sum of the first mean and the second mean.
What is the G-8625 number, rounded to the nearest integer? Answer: 117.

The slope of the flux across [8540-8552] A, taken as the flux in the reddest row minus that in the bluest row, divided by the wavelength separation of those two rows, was 0.56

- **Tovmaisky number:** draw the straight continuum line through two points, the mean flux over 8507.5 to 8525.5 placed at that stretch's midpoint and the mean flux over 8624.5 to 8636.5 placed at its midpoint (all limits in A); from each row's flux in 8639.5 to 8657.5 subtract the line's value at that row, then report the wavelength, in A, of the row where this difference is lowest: 8653.0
